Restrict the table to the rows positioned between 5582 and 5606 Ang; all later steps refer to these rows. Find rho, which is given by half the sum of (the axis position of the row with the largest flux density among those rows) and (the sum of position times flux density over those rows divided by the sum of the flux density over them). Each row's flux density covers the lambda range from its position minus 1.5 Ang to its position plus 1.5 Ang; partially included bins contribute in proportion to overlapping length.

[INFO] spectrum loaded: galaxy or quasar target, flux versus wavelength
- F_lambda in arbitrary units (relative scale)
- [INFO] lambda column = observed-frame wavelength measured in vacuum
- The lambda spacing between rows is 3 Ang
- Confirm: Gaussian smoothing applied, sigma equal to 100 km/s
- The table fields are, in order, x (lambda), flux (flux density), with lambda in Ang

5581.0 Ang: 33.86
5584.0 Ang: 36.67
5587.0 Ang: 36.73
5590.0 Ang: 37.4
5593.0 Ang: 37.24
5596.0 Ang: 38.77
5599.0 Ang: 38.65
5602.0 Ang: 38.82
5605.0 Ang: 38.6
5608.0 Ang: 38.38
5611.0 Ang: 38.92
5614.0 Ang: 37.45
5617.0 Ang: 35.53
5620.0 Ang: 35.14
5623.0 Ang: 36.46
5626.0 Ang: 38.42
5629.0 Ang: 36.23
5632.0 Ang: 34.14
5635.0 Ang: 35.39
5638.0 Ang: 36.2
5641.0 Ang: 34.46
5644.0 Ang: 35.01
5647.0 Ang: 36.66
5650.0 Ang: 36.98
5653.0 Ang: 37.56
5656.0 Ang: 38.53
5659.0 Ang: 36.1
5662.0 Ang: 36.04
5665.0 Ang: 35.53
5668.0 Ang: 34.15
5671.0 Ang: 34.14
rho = 5598.3 Ang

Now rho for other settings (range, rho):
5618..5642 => 5628.2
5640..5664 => 5653.8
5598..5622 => 5610.1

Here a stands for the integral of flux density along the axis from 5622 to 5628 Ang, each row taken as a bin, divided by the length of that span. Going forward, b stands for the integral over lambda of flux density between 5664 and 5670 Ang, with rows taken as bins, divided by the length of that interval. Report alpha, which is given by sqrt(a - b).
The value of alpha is 1.64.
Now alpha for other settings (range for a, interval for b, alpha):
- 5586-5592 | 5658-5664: 1.04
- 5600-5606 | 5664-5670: 2.00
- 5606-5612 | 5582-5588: 1.47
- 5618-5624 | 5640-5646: 0.90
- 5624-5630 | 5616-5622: 1.39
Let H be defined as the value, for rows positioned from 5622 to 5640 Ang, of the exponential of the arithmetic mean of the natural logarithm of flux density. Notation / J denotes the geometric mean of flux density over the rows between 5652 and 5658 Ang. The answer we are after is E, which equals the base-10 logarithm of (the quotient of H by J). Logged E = -0.023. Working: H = 36.1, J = 38.0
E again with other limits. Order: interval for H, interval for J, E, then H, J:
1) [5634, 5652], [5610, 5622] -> -0.011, 35.8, 36.7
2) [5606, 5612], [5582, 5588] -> 0.022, 38.6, 36.7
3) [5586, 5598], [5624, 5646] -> 0.022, 37.5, 35.7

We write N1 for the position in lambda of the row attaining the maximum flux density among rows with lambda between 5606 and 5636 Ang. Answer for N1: 5611.0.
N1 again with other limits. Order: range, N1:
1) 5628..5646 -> 5629.0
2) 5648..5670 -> 5656.0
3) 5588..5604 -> 5602.0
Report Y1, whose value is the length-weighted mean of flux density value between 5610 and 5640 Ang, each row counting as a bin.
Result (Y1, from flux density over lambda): 36.3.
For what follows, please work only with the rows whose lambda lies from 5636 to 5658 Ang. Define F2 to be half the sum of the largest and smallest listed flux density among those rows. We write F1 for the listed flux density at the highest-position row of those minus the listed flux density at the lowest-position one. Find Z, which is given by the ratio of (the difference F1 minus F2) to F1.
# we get -15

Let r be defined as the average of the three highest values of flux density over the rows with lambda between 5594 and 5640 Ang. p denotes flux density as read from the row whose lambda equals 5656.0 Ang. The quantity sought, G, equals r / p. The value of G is 1.01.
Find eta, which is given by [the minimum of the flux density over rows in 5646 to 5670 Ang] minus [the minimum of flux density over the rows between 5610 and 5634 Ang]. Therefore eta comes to 0.0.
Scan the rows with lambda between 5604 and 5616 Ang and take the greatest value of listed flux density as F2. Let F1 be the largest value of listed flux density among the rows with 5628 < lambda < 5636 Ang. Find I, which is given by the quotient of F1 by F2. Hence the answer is 0.93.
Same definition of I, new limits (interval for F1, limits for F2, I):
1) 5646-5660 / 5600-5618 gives 0.99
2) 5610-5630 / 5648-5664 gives 1.01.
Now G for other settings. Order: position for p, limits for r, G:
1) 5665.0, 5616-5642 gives 1.04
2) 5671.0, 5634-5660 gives 1.10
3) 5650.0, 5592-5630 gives 1.05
